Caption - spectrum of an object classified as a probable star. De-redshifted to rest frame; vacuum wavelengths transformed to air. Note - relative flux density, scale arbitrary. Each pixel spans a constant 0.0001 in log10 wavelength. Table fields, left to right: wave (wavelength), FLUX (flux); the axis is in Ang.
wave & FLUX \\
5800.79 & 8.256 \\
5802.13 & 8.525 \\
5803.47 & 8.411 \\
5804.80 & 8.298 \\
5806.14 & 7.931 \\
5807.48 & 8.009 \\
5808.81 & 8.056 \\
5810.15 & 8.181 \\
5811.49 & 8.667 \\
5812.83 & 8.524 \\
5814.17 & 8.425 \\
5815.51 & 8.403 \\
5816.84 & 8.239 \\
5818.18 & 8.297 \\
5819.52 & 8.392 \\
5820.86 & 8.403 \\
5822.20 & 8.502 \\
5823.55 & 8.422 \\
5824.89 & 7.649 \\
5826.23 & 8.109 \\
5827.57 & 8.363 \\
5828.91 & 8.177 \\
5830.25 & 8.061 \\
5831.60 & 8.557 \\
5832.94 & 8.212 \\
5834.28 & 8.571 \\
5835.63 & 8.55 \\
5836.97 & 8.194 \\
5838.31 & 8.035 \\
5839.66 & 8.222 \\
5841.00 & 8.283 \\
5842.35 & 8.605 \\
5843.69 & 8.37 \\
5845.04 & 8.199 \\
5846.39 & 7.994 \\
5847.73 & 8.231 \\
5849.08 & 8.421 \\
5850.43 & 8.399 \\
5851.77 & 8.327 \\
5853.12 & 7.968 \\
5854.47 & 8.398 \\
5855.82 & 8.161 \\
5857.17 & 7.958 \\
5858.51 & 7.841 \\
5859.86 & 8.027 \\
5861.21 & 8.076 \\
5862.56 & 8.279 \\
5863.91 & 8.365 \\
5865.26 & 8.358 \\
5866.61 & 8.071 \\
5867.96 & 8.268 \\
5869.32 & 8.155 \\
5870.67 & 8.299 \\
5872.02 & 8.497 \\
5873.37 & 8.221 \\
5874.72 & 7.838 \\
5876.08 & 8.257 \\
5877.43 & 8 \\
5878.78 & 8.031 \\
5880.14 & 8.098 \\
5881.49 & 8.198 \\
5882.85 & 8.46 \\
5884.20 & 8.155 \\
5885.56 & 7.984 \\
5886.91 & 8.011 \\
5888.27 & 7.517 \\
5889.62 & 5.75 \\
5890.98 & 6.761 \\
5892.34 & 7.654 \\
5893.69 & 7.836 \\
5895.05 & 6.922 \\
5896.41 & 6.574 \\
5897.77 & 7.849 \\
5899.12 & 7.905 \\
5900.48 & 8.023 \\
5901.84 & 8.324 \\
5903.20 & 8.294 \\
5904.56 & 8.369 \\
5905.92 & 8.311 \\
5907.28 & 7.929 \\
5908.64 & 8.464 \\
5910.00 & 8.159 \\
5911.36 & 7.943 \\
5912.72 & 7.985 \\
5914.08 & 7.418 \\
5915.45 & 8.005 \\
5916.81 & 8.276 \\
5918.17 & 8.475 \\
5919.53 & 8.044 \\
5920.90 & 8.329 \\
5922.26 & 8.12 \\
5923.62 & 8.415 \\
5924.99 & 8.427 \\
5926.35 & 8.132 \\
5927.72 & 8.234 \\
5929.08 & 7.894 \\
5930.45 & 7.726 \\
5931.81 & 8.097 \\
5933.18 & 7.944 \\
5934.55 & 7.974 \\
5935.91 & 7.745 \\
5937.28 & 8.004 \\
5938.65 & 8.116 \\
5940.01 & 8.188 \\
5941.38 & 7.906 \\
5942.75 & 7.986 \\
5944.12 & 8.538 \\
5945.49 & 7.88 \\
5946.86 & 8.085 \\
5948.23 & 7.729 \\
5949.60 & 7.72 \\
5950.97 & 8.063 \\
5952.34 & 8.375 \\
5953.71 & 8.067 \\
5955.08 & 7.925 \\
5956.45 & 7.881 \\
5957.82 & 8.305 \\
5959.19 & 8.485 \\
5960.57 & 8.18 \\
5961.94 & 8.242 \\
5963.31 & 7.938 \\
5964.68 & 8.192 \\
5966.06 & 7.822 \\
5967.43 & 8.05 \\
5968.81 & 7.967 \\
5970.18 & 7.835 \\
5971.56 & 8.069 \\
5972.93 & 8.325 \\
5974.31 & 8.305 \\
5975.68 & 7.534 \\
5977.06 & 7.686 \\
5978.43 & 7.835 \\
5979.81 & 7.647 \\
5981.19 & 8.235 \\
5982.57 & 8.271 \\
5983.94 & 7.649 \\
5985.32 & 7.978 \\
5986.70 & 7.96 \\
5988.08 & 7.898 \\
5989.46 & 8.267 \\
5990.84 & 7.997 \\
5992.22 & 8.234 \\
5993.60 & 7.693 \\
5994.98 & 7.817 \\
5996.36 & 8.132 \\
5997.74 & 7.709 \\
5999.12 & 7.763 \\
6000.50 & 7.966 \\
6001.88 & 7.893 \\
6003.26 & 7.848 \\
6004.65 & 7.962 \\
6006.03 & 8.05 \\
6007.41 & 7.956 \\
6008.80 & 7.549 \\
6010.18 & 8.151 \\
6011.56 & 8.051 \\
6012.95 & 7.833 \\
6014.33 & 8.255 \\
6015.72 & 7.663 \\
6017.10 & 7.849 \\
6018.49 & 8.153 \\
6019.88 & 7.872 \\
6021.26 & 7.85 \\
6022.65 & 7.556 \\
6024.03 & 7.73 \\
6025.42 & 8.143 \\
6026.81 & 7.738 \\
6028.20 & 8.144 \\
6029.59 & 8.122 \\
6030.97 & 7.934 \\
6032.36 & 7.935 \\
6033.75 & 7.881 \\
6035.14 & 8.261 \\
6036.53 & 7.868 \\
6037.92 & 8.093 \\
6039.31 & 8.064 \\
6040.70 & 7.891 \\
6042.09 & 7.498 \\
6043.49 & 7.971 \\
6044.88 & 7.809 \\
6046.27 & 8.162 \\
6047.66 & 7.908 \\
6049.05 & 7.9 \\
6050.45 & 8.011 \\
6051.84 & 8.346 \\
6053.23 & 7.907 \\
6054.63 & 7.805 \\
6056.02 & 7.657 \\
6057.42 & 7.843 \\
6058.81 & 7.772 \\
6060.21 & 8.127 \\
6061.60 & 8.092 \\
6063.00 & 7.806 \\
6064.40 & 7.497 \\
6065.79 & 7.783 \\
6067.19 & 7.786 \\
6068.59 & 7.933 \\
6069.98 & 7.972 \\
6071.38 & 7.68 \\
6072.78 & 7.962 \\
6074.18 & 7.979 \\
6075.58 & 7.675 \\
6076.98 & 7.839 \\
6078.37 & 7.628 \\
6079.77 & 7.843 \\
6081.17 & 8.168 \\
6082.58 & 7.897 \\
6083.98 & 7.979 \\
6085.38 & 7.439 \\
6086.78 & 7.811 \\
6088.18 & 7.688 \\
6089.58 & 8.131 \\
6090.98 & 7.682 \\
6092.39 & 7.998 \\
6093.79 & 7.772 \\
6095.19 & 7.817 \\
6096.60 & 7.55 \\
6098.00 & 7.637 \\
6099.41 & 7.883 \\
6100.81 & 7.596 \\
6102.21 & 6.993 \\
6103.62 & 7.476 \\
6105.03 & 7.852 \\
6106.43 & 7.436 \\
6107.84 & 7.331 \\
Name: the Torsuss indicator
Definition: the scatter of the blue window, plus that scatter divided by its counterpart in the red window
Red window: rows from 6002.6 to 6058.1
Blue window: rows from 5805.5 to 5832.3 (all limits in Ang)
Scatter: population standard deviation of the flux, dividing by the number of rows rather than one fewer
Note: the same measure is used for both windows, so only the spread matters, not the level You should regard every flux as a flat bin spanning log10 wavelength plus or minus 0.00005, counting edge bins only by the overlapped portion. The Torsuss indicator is 1.48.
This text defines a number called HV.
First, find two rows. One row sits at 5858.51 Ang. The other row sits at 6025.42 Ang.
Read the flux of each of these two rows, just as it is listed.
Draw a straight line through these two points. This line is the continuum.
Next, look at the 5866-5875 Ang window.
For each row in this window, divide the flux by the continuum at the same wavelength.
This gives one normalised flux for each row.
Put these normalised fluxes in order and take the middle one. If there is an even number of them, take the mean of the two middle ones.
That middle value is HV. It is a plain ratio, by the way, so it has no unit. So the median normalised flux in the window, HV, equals 1.04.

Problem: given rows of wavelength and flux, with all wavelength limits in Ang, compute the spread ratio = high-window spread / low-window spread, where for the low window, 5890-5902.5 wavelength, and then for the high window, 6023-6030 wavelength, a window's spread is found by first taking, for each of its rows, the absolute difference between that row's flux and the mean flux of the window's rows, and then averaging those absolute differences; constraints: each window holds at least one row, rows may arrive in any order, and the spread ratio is 0.4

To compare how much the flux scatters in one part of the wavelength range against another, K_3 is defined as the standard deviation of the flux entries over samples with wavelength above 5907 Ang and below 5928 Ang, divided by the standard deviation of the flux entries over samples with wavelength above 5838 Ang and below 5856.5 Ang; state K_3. 1.50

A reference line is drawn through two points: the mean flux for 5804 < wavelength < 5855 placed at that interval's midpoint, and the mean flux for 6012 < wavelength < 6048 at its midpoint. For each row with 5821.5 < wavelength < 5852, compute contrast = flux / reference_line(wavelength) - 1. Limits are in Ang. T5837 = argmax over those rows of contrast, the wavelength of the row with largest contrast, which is 5842.35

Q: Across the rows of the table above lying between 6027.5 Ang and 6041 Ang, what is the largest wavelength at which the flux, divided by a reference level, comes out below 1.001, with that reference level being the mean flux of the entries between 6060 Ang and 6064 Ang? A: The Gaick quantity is 6040.70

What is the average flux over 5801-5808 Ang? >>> 8.23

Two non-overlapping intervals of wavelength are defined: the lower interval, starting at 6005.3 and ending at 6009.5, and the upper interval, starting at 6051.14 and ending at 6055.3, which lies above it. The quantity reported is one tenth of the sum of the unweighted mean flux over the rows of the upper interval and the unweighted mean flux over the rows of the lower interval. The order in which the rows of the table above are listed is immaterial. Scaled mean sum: 1.59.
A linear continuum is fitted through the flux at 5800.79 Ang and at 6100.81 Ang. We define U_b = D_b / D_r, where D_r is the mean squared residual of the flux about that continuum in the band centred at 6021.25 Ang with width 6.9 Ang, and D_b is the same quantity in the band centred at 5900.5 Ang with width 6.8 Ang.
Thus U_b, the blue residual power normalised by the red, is 1.0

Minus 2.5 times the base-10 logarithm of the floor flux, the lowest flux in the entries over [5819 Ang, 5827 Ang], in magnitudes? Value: -2.21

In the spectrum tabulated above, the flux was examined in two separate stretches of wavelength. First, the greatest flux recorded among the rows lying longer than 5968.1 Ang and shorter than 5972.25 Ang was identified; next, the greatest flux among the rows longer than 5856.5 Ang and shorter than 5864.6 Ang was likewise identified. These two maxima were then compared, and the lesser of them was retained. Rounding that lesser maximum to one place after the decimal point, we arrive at 8.1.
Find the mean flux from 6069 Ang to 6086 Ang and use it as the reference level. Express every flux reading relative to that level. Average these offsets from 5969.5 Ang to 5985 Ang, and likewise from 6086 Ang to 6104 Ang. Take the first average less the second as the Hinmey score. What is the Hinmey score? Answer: 0.25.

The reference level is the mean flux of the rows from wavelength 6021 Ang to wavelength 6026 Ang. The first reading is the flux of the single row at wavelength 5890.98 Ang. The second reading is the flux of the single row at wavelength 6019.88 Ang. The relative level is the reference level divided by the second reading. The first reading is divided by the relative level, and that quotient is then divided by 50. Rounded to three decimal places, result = 0.136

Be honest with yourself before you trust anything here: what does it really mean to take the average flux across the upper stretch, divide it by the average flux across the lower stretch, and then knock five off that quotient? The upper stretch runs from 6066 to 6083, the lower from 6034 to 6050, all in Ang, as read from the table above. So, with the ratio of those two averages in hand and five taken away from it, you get -4.01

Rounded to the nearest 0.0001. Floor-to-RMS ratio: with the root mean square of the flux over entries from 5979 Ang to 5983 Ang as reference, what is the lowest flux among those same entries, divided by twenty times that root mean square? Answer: 0.0475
